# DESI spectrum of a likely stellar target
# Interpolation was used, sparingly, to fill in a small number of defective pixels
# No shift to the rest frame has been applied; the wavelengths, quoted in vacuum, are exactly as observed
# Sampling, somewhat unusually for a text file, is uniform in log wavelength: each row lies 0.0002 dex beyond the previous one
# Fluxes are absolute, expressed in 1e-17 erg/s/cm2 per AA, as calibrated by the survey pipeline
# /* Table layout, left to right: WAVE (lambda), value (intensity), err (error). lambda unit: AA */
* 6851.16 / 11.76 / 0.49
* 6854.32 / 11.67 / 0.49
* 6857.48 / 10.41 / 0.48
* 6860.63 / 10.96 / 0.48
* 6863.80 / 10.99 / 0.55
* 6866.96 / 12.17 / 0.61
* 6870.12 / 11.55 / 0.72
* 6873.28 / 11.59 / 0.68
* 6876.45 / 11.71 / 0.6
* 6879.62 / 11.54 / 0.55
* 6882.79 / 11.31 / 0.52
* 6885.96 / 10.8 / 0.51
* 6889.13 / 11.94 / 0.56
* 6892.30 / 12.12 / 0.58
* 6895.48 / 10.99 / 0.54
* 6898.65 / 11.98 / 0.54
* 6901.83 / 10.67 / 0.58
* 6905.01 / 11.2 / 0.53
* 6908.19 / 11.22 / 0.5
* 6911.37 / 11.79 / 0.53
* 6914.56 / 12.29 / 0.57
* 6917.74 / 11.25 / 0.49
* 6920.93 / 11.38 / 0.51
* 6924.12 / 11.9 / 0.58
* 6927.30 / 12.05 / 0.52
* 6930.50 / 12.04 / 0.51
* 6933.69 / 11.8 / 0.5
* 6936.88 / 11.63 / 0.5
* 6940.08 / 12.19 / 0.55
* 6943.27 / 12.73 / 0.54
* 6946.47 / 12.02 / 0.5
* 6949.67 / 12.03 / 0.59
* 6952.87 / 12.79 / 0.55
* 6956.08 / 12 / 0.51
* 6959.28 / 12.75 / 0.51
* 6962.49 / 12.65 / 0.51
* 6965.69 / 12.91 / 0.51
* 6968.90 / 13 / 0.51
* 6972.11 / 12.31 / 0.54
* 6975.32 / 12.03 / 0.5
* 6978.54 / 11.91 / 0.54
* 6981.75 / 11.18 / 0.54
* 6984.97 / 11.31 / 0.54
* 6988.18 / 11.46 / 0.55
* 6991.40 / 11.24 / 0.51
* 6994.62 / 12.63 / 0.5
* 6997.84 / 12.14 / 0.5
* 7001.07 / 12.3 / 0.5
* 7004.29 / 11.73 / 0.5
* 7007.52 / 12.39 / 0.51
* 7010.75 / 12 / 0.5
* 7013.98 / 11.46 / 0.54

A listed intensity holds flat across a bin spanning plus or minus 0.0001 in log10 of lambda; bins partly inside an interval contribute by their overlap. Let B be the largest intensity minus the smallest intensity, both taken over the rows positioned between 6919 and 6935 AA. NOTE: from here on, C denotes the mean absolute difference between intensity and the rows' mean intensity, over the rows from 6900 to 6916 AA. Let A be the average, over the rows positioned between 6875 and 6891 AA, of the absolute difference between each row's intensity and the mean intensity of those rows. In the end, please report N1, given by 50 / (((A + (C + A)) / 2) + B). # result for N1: 40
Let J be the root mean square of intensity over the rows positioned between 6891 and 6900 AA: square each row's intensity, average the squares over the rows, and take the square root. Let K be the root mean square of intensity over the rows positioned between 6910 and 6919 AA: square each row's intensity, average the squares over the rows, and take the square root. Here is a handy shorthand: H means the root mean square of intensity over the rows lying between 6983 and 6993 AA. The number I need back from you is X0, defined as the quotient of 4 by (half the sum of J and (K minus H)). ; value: 0.66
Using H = 11.3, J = 11.7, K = 11.8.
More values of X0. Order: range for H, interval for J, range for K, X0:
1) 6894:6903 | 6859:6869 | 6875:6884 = 0.68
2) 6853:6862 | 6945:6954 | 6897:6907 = 0.64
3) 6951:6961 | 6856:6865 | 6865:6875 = 0.80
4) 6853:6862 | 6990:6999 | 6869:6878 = 0.63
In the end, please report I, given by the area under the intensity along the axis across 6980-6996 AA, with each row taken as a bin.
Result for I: 185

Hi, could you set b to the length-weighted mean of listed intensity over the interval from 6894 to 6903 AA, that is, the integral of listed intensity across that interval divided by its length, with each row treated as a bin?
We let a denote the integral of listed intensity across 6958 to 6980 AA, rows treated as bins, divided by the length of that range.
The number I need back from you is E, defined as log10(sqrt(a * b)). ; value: 1.07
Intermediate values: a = 12.5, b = 11.2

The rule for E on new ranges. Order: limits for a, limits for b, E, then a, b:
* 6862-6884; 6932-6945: 1.07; 11.5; 12.1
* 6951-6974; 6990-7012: 1.09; 12.6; 12.1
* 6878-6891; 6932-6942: 1.07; 11.4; 11.9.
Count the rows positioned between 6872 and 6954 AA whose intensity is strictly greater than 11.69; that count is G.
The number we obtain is 15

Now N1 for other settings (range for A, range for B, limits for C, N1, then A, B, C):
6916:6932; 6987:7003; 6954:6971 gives 27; 0.33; 1.39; 0.27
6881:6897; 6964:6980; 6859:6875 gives 28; 0.48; 1.09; 0.38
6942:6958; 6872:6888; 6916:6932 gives 35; 0.36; 0.91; 0.33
